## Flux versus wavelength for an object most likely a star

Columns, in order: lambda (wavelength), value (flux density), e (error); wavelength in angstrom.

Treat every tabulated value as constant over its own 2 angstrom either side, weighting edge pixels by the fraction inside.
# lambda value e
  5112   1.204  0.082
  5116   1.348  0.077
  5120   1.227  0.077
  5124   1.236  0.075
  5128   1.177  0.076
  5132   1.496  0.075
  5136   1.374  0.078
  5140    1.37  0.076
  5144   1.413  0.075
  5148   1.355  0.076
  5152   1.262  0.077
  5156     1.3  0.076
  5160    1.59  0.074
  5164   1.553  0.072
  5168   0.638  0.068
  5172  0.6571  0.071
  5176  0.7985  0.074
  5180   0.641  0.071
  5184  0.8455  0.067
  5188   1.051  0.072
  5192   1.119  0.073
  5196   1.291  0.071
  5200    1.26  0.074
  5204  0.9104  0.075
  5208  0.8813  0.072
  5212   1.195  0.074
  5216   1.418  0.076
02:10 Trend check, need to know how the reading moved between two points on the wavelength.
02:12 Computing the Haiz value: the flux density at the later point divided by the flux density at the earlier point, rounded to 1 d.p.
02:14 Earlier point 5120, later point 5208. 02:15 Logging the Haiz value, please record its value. 0.7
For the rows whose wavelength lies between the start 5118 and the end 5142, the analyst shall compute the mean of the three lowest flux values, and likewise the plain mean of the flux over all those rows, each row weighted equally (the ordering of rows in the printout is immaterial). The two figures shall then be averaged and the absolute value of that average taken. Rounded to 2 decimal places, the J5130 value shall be 1.26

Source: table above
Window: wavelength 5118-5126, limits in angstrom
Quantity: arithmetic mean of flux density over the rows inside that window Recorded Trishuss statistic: 1.23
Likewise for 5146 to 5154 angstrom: 1.31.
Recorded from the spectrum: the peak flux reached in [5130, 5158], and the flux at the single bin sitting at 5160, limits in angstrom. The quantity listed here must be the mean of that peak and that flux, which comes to 1.54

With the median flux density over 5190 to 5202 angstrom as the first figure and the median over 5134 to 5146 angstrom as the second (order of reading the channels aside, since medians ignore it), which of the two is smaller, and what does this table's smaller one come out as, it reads 1.3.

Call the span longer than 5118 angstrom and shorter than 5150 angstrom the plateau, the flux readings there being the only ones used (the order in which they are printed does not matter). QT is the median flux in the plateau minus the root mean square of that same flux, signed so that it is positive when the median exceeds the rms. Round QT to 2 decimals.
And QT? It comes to 0.03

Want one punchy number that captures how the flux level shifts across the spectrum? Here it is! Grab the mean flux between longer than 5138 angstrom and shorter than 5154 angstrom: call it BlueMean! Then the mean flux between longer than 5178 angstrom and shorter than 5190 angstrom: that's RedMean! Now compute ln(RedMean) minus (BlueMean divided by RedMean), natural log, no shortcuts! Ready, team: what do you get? -1.8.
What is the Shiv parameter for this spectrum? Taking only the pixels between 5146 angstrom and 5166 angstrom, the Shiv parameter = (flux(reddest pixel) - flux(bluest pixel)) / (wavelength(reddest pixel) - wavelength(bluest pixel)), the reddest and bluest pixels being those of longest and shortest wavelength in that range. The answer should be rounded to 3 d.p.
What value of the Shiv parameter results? 0.012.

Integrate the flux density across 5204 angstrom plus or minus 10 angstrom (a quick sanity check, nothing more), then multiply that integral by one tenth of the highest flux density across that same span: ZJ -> 2.9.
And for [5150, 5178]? 5.0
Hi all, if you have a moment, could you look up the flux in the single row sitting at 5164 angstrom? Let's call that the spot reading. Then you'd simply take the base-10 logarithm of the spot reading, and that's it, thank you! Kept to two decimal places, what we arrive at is 0.19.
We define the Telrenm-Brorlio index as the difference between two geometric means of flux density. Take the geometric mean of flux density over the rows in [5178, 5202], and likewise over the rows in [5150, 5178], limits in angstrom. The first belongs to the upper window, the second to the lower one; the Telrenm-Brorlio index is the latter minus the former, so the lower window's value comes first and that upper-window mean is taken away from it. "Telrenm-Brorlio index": 0.0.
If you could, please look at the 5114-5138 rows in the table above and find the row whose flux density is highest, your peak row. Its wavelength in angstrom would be 5132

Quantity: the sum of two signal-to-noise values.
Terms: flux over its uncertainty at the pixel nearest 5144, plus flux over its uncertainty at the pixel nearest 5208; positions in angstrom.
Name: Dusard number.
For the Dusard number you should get 31.1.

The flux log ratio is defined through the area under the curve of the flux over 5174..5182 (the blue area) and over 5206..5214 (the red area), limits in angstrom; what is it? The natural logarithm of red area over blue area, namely 0.4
